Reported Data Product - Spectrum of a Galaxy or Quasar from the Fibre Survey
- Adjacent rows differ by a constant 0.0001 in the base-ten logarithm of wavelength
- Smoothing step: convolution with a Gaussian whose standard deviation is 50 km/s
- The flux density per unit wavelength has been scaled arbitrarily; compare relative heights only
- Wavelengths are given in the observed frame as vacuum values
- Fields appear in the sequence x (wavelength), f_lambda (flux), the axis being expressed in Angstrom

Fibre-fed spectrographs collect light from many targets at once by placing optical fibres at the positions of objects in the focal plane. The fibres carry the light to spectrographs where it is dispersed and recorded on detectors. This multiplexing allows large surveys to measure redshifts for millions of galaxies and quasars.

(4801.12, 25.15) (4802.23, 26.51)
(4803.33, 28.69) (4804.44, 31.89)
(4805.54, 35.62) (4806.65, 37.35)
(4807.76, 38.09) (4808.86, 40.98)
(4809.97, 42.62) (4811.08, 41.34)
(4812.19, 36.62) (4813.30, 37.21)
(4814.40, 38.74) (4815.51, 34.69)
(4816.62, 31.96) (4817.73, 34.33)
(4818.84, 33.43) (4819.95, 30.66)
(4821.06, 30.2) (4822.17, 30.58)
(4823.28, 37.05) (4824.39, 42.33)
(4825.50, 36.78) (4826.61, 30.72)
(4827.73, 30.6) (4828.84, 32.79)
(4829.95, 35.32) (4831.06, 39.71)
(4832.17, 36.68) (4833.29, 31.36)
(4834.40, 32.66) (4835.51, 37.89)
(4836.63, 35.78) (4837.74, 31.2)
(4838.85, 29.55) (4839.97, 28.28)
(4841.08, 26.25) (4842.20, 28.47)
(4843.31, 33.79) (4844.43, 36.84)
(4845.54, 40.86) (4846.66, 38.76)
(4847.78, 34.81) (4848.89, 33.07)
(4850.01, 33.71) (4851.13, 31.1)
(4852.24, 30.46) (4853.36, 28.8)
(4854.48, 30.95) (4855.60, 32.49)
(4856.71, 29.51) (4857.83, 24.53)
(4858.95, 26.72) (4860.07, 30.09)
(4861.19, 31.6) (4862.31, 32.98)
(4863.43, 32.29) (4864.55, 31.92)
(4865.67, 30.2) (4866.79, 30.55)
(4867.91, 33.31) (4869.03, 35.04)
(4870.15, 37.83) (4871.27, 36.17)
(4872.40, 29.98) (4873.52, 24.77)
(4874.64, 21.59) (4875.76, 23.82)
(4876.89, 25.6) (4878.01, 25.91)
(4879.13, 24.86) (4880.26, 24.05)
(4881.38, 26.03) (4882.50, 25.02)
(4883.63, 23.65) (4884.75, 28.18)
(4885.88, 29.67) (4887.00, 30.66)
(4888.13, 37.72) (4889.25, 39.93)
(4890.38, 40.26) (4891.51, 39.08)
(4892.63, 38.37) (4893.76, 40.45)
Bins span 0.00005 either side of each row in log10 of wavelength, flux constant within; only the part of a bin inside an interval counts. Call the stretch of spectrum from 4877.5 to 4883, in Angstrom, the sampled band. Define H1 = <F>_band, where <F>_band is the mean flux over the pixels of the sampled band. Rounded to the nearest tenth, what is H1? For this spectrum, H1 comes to 25.2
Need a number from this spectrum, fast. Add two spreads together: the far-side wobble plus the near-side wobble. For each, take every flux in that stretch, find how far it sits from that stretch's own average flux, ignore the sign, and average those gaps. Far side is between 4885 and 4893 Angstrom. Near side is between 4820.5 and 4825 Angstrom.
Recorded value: 8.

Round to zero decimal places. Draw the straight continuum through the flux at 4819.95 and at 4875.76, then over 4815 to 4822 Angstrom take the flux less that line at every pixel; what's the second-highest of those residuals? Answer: 3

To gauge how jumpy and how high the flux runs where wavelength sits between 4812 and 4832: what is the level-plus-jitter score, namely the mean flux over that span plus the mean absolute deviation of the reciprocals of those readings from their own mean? 34.7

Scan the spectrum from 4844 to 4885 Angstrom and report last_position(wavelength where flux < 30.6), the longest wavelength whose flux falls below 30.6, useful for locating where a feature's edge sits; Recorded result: 4884.75 Angstrom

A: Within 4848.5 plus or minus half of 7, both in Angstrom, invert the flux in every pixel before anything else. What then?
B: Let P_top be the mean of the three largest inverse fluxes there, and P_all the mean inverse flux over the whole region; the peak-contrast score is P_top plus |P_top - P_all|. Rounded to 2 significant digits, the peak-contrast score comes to 0.033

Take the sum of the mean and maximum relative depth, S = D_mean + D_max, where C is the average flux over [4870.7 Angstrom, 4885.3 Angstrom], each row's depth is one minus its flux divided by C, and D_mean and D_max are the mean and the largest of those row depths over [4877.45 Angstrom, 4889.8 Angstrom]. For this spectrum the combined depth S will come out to 0.00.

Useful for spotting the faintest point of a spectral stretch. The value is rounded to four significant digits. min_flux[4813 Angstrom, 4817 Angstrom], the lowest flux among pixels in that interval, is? 31.96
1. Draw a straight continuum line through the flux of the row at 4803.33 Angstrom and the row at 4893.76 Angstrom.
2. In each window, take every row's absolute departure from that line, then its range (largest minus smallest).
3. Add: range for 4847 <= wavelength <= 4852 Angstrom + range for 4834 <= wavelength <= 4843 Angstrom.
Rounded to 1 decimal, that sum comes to 10.7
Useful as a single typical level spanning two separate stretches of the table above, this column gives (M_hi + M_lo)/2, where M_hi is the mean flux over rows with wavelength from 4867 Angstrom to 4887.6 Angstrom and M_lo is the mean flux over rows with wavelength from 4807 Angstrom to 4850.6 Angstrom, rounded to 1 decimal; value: 31.5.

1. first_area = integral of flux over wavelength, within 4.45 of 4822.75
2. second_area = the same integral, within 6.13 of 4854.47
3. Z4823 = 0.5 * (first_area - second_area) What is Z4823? -34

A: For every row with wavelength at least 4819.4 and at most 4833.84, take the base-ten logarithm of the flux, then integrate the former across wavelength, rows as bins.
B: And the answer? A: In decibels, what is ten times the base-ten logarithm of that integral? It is 13.4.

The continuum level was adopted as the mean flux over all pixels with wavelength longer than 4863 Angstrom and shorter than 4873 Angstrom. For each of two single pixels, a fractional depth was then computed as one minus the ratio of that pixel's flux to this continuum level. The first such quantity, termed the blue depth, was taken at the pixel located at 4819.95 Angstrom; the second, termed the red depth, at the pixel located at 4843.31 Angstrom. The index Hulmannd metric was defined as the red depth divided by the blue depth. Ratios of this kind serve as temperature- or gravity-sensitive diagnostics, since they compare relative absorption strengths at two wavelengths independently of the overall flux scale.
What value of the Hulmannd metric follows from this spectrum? -0.3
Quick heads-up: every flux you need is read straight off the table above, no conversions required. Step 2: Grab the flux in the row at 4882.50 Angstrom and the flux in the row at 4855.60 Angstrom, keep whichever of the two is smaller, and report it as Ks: 25.0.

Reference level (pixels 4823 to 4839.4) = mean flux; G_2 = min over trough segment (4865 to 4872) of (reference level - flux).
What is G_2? -3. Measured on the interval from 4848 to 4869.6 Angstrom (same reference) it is 0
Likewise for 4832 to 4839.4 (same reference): -3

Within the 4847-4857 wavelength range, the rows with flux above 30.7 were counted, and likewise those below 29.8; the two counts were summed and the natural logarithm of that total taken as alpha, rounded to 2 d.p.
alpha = 2.08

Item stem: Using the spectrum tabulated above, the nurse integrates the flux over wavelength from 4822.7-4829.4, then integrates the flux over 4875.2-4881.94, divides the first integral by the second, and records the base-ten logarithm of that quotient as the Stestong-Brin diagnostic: 0.14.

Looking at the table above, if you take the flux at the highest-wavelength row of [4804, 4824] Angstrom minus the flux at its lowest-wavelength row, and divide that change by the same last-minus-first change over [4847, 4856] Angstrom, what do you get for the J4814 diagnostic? -2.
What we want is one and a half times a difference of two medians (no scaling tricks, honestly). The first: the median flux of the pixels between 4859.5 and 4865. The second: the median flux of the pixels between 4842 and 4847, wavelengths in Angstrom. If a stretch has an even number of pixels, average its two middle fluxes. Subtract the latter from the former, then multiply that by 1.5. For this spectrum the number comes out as -7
